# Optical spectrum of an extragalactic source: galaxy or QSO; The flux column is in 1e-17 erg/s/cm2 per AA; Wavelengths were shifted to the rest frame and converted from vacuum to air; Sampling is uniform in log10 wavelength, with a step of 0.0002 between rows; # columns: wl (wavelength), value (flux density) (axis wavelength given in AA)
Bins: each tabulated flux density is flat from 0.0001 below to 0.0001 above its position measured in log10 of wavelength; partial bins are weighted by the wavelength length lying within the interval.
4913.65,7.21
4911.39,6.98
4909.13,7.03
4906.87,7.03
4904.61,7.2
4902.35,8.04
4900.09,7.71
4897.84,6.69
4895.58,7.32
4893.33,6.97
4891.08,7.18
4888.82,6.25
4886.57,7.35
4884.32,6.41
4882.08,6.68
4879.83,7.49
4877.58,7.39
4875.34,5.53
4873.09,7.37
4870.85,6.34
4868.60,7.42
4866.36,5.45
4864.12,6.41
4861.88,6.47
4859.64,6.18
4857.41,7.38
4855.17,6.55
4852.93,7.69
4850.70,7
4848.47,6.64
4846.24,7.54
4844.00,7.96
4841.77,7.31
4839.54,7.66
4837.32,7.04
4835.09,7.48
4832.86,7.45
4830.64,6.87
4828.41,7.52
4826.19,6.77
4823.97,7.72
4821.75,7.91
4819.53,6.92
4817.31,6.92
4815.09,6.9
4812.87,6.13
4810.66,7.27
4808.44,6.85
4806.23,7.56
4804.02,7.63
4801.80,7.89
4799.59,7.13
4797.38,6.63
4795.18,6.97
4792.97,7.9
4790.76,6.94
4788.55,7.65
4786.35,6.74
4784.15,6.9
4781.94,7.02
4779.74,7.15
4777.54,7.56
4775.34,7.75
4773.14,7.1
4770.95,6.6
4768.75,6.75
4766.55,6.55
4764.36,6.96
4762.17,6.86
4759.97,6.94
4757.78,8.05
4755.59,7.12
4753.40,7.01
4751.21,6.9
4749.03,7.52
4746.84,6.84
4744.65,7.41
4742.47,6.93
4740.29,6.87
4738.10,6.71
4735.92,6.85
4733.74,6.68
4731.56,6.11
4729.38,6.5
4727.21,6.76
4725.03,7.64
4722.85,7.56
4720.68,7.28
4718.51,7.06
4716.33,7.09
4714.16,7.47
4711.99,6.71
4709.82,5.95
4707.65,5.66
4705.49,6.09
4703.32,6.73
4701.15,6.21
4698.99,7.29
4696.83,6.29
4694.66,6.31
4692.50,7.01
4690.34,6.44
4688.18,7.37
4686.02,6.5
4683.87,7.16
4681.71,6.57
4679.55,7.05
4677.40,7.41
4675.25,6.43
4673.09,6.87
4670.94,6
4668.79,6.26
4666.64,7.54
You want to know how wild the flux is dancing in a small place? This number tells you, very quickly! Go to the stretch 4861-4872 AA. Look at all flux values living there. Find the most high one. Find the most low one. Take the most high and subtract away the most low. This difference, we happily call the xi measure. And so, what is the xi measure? 2.0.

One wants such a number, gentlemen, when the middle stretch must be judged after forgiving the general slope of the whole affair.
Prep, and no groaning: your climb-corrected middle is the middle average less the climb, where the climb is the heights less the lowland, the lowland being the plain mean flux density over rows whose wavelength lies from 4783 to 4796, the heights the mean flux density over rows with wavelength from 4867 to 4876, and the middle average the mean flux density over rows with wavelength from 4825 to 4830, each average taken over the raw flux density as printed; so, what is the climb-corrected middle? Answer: 7.7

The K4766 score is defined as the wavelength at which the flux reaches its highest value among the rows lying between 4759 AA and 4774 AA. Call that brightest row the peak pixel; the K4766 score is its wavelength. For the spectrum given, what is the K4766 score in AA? 4773.14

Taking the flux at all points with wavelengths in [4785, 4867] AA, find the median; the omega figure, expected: 7.04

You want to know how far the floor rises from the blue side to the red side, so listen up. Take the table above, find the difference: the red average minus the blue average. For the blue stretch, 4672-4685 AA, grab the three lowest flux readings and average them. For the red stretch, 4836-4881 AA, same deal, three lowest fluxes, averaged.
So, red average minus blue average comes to -0.9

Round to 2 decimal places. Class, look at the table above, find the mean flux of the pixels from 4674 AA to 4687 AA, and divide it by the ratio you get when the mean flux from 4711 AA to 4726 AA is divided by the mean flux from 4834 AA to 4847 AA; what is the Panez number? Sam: 7.08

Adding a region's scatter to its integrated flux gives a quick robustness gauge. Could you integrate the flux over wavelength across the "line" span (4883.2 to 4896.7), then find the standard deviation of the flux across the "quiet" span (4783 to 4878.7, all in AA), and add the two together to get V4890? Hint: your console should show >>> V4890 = 94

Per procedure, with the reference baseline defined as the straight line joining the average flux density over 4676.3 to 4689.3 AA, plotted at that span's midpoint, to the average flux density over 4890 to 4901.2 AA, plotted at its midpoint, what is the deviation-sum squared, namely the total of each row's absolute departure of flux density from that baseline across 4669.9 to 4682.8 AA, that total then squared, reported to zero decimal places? 7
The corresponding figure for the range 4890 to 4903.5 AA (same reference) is 5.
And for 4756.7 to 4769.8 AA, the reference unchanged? 5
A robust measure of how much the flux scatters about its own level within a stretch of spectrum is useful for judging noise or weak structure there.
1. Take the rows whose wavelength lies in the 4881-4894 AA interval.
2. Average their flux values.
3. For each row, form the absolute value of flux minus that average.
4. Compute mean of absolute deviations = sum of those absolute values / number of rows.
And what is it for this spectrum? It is 0.360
